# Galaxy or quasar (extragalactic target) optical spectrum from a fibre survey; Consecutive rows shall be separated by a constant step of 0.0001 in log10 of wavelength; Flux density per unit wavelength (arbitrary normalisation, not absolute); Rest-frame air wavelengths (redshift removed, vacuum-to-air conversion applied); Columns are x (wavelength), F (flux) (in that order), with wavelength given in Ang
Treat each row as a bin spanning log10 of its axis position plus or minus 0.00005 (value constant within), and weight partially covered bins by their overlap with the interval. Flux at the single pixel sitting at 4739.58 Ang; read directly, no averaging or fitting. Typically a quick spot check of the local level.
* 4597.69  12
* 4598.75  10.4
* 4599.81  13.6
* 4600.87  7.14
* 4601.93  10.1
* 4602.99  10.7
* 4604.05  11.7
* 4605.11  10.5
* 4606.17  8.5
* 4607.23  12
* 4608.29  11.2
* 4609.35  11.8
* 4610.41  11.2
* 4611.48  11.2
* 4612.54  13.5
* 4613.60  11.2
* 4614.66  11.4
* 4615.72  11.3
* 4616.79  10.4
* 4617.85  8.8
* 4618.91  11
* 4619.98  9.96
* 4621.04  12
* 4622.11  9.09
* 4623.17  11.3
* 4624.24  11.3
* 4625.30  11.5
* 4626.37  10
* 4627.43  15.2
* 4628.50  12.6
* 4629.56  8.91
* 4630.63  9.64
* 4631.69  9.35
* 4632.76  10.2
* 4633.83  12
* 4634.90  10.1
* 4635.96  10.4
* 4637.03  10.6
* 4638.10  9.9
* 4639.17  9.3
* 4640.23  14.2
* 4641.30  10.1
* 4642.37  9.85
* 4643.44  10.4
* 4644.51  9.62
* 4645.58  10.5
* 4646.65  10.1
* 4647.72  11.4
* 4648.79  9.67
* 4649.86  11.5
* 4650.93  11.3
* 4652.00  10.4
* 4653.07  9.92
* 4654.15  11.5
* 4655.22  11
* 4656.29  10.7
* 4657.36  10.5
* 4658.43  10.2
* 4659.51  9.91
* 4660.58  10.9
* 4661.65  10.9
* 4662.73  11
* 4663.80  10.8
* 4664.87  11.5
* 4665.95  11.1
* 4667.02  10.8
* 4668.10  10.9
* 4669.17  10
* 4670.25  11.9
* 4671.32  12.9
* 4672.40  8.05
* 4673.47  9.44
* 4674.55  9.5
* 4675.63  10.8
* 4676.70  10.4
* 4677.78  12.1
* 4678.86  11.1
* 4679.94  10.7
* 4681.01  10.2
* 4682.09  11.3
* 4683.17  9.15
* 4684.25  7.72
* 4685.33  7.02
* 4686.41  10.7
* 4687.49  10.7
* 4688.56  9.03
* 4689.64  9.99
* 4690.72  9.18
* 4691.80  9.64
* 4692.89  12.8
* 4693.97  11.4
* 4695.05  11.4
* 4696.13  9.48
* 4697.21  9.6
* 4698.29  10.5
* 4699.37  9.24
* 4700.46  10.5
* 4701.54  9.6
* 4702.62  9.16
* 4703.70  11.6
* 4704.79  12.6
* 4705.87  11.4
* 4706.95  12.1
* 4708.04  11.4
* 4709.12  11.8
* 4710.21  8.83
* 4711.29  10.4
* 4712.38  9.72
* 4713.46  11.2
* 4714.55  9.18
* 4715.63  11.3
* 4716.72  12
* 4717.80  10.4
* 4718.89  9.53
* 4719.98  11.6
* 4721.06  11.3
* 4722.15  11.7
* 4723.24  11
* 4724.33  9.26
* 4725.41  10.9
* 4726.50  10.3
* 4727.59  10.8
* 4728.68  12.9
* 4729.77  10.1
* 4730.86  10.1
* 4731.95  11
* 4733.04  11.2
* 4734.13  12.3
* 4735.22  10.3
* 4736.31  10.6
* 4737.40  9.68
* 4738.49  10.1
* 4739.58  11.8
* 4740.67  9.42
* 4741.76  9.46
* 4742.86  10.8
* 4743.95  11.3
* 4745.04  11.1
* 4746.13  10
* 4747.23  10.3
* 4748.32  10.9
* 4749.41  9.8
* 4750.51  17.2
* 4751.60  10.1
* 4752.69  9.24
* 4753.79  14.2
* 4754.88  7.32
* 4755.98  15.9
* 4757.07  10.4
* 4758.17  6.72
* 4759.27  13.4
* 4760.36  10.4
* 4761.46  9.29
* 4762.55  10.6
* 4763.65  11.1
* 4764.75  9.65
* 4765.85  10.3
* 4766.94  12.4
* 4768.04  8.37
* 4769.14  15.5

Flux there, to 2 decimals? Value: 11.80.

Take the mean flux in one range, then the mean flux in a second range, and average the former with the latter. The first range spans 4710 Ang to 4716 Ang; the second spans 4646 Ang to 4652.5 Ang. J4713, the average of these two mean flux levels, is 10.4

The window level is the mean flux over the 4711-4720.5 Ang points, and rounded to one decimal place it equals 10.6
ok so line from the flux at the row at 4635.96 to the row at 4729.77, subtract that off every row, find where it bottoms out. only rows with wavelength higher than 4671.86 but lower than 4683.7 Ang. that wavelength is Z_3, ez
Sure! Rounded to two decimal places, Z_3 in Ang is 4672.40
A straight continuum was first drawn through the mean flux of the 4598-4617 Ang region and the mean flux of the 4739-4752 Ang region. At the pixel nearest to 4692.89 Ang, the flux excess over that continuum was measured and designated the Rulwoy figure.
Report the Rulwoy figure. 1.8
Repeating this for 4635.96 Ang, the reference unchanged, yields -0.6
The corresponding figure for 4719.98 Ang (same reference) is 0.6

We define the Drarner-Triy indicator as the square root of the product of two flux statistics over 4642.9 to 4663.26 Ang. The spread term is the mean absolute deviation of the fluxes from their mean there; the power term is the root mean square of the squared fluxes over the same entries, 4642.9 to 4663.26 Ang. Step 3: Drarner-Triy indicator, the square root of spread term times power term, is 7.6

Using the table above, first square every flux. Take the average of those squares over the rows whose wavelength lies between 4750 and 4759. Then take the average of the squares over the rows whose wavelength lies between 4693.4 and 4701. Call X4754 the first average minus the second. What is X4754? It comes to 36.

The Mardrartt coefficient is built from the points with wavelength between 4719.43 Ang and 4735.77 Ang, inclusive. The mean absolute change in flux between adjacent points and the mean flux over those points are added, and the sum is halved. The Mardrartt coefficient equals 6.03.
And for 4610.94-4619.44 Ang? 6.24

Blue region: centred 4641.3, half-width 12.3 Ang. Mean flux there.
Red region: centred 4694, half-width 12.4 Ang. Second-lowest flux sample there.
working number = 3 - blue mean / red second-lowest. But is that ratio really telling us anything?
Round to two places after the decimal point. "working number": 1.65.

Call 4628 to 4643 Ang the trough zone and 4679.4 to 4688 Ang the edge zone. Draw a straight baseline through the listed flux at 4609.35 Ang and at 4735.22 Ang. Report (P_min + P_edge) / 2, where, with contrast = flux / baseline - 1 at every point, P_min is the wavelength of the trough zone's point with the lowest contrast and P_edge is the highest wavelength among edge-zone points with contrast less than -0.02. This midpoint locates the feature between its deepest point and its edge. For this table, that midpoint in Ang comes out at 4657.4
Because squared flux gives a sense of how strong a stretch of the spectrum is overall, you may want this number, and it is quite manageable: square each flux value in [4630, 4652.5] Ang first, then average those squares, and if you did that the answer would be 111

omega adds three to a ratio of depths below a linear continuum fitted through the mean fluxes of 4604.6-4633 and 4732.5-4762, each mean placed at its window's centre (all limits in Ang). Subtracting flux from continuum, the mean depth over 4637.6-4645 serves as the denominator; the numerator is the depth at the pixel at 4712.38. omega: 5.7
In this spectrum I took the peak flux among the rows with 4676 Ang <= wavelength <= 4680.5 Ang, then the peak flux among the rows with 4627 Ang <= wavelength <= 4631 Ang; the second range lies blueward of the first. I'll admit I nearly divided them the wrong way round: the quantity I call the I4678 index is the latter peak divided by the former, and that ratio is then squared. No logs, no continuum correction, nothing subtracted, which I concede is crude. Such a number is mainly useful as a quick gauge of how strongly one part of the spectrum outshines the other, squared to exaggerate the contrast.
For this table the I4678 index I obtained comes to 1.58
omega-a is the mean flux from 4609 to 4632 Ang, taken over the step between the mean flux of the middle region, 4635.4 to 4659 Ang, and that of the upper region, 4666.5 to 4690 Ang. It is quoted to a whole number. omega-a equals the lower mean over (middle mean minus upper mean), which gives 28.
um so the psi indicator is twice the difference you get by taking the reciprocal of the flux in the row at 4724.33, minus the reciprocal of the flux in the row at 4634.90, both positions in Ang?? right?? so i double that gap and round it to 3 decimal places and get 0.018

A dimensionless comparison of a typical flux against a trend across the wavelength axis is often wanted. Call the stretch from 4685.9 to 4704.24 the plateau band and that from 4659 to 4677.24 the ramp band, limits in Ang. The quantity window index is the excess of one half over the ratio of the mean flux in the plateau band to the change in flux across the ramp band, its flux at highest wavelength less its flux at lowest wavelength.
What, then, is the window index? -20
